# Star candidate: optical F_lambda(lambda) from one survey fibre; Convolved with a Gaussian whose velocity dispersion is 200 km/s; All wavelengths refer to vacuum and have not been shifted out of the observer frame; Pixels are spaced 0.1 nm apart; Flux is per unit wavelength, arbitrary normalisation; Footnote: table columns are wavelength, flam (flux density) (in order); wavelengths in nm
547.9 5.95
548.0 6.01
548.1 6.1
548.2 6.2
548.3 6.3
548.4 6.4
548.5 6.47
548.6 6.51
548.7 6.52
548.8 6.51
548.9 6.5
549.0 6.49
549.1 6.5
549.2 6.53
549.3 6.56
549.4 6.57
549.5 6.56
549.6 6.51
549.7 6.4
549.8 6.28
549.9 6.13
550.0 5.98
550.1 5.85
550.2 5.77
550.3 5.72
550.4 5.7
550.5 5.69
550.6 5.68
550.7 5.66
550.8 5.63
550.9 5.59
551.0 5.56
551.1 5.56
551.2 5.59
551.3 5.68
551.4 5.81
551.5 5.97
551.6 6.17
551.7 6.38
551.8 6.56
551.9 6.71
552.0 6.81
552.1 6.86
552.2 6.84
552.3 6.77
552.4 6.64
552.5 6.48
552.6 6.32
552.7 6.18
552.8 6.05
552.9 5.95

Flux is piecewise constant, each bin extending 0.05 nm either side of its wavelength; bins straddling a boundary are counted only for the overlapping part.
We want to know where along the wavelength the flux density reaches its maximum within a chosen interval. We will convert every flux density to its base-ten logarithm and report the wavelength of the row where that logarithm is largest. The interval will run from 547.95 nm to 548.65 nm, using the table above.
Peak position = 548.6 nm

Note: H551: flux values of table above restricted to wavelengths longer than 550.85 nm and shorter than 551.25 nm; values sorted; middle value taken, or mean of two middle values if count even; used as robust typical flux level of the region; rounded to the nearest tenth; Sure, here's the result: 5.6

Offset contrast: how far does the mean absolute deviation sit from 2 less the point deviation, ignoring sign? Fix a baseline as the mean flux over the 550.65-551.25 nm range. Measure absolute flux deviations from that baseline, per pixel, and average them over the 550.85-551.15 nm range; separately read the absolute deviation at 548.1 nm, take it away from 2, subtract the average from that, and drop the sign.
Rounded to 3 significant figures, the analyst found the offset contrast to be 1.47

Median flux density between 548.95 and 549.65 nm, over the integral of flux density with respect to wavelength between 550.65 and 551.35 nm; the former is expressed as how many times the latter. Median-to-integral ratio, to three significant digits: 1.66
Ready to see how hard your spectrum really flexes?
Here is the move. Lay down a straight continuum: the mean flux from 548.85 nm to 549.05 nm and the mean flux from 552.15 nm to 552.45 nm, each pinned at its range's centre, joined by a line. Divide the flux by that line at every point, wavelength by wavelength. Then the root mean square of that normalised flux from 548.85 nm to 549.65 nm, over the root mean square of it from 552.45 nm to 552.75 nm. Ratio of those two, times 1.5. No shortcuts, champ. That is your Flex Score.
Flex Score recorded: 1.61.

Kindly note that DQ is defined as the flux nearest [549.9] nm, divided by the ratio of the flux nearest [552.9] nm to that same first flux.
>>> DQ 6.3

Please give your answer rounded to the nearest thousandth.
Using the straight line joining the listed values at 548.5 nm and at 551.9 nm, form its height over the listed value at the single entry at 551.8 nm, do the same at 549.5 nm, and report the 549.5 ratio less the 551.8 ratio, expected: -0.025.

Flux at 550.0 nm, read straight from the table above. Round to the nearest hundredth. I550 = 5.98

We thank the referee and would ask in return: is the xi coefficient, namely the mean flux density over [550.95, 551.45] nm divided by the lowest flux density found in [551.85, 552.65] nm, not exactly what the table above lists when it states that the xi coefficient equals 0.89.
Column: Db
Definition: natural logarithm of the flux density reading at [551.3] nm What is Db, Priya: 1.74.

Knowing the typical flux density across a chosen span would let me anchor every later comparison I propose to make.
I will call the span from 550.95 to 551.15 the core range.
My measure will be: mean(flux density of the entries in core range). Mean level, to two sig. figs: 5.6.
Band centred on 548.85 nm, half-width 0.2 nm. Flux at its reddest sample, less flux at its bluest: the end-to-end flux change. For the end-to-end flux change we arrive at 0.0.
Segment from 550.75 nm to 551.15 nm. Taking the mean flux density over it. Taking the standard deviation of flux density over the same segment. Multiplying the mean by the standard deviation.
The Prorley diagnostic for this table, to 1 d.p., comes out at 0.2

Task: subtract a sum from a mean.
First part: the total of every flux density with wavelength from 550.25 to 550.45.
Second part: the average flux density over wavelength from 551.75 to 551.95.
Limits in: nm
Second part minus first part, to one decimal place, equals -4.8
